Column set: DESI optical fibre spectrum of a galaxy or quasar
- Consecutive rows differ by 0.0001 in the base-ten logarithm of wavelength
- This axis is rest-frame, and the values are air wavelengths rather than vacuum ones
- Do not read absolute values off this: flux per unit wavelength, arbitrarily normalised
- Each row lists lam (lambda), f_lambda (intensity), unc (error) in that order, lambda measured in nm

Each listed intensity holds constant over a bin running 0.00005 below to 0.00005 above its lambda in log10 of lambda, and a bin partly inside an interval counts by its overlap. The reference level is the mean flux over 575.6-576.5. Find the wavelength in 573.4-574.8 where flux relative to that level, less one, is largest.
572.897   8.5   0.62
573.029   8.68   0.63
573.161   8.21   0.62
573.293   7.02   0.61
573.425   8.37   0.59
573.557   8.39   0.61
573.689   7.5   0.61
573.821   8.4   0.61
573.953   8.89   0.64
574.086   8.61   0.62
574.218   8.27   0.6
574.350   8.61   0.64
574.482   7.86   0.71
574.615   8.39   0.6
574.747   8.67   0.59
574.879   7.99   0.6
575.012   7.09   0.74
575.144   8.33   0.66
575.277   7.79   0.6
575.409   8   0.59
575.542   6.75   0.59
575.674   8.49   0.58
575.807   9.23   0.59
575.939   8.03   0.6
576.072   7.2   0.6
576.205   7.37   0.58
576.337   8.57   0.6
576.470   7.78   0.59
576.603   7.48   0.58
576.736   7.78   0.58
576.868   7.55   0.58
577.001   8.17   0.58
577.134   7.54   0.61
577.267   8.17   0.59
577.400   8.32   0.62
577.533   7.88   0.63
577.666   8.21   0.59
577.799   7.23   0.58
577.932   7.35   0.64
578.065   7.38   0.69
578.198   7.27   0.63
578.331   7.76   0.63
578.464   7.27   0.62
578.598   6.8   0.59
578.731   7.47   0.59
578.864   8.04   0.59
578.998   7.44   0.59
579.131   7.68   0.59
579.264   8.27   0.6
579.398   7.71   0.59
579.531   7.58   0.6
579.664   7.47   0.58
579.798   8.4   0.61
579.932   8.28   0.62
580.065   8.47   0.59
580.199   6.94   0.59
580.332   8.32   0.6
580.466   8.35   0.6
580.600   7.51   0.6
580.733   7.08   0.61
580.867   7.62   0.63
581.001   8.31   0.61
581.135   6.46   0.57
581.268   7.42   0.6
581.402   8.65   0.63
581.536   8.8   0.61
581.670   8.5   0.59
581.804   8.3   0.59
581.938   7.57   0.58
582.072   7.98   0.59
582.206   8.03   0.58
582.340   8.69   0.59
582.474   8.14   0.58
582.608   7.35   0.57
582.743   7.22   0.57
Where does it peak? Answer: 573.953 nm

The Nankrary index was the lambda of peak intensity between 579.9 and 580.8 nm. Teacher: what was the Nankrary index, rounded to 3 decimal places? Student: 580.065 nm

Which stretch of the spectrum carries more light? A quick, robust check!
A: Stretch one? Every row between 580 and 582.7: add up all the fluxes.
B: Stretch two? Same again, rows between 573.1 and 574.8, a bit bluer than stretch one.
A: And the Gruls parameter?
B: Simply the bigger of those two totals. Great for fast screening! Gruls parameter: 158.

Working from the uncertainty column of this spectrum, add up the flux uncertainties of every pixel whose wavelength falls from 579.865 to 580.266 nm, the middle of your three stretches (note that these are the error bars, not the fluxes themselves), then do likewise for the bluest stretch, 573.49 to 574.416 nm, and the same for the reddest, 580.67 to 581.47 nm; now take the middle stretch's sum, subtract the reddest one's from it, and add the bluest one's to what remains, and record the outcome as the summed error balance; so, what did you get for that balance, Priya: 2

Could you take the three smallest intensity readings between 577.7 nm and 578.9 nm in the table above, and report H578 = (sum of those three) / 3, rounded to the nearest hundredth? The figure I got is 7.10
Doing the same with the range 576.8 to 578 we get 7.37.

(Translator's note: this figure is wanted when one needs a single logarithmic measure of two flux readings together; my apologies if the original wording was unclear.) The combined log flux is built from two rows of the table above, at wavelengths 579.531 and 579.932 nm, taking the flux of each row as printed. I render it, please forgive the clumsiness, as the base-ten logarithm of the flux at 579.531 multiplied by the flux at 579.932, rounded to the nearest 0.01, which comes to 1.80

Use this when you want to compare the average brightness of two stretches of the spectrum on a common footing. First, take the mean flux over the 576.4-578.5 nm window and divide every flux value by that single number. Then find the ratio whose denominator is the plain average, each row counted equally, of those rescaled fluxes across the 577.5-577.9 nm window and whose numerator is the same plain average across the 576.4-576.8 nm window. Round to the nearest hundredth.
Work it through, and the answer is 0.99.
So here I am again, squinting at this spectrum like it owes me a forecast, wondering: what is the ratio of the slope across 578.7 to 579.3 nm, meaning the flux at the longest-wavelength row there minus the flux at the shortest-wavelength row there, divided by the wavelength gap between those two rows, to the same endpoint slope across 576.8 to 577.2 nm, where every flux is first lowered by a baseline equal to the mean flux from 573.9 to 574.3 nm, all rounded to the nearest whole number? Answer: -40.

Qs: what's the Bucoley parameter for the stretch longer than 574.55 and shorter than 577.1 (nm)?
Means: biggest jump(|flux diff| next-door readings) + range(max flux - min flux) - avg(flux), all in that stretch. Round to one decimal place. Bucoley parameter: -3.7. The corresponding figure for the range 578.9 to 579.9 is -5.9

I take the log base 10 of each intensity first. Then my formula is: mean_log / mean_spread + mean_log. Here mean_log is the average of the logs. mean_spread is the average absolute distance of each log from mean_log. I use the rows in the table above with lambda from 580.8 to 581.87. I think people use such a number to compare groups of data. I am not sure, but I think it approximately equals 26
